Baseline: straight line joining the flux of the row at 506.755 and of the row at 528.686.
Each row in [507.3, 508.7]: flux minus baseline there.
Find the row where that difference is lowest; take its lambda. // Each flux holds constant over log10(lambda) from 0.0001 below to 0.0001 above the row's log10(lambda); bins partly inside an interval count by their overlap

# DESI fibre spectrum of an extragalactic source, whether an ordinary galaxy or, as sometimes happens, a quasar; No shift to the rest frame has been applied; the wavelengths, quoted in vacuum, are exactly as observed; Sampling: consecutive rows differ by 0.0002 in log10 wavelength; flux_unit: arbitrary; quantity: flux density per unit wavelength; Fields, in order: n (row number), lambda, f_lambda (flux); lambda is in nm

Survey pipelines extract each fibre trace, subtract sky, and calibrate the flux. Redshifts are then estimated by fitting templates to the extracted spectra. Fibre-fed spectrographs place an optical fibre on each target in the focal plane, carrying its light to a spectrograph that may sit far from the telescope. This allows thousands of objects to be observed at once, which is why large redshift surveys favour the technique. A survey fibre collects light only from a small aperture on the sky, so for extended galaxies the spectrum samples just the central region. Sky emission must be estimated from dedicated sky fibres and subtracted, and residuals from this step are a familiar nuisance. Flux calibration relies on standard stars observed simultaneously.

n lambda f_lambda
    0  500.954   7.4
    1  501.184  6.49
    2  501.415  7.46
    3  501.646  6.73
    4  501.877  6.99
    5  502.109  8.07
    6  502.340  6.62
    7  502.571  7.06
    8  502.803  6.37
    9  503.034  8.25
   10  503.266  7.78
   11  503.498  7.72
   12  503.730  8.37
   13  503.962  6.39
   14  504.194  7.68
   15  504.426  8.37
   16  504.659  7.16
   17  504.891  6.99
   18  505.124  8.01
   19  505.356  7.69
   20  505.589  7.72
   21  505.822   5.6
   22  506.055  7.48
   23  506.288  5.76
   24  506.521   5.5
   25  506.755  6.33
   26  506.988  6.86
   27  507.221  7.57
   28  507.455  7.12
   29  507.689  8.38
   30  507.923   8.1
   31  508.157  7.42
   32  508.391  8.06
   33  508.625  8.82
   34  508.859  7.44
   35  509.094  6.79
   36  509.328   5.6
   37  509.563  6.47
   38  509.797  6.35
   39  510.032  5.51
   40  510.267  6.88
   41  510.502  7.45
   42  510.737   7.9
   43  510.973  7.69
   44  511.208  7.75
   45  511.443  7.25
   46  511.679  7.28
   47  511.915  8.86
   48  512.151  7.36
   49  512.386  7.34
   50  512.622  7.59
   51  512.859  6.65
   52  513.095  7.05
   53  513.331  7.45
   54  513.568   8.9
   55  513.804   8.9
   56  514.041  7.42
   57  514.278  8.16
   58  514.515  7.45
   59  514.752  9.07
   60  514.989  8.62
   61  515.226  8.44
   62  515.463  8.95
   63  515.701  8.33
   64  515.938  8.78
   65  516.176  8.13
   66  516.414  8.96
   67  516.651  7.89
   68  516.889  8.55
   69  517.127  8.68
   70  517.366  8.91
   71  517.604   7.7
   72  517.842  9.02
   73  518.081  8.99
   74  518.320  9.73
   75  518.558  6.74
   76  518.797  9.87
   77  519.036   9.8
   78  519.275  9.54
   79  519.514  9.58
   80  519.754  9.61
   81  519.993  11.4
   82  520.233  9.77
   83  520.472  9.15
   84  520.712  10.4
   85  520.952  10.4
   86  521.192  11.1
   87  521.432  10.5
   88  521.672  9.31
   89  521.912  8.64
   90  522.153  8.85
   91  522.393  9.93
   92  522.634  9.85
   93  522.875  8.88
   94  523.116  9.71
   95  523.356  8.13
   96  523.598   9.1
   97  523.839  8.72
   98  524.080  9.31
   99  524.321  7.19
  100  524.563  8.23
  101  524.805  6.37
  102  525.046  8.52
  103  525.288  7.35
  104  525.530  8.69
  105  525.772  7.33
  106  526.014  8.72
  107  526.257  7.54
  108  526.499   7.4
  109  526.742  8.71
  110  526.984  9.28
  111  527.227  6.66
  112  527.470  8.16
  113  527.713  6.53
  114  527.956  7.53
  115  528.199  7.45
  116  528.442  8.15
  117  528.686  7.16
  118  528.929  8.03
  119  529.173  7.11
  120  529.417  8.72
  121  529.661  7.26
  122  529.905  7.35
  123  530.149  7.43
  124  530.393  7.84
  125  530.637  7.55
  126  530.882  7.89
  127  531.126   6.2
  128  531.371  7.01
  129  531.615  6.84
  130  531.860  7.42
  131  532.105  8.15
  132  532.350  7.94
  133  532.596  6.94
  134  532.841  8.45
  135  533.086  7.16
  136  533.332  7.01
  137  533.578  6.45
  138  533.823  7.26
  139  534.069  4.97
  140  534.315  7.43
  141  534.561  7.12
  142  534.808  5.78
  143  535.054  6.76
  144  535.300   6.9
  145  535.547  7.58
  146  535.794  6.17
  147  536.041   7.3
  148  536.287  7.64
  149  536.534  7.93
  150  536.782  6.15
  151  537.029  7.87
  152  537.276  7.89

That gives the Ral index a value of 507.455 nm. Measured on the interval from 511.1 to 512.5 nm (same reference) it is 511.443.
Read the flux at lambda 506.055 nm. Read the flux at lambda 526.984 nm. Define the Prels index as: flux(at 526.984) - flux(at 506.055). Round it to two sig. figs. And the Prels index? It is 1.8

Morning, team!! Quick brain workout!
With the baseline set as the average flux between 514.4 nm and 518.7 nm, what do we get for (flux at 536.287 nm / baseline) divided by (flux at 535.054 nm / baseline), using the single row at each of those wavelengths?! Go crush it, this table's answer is 1.1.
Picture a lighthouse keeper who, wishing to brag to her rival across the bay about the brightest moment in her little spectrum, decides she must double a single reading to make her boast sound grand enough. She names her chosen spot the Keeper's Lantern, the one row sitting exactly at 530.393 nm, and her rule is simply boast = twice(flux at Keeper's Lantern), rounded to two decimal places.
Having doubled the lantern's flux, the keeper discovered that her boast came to 15.68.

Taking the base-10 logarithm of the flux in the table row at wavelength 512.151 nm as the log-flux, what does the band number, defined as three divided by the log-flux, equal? 3.46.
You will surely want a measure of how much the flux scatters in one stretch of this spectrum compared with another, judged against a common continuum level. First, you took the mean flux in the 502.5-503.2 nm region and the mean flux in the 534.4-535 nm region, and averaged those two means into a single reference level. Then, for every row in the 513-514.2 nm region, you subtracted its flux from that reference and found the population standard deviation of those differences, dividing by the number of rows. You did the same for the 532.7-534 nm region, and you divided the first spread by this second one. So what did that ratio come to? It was 1.21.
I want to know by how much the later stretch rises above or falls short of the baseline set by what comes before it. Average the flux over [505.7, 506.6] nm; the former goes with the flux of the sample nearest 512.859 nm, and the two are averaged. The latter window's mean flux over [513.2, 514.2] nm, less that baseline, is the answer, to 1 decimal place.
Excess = 1.8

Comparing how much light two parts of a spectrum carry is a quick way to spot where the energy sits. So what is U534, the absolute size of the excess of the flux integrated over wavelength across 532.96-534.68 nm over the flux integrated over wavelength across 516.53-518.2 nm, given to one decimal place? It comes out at 2.6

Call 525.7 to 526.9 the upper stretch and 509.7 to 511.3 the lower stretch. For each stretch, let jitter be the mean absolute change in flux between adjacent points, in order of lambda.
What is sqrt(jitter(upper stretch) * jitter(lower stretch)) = 0.766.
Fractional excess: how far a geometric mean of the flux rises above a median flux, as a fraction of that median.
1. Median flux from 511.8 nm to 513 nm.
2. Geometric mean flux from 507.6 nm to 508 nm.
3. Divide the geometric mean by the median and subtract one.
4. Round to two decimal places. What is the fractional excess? 0.12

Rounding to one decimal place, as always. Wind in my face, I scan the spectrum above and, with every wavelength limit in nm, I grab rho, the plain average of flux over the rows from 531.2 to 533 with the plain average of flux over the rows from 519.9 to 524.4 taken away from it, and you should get -2.0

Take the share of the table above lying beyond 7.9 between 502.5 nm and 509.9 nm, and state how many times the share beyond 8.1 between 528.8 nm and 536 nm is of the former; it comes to 0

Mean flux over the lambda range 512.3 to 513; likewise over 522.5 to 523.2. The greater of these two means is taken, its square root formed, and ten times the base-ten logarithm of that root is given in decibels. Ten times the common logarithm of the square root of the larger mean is 4.88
